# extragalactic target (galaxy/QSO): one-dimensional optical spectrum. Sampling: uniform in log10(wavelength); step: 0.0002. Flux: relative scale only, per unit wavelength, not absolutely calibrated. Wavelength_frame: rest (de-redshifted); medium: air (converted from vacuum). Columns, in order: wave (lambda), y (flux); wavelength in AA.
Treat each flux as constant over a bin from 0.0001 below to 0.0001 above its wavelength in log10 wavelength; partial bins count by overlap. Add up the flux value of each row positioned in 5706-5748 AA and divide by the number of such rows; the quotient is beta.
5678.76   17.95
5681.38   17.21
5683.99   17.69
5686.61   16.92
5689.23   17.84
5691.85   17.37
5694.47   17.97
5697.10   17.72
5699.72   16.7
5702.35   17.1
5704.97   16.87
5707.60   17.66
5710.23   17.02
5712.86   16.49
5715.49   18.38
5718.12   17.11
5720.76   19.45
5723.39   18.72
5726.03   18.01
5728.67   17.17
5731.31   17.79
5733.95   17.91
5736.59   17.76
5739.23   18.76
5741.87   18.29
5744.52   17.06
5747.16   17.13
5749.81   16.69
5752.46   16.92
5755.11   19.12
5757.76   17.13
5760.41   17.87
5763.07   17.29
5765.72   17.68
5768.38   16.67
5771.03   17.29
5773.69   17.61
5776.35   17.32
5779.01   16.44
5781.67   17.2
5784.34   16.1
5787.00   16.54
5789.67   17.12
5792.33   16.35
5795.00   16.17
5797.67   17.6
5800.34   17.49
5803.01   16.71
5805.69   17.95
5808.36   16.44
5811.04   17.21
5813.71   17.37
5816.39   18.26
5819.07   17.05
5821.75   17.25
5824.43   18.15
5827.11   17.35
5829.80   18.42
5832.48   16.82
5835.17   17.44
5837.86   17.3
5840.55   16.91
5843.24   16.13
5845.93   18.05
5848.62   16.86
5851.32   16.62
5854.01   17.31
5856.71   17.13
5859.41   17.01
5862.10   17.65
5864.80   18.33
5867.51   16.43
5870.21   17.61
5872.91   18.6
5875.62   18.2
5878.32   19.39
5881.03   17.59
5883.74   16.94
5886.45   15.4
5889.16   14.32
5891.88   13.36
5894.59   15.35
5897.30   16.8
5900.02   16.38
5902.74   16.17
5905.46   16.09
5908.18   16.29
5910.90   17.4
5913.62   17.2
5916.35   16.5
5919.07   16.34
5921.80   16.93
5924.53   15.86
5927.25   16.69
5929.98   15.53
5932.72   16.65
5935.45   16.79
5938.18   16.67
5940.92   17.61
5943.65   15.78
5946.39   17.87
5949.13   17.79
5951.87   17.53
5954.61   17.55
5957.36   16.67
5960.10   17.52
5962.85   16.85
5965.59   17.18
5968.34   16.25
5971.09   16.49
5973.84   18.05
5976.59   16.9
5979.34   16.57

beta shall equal 17.79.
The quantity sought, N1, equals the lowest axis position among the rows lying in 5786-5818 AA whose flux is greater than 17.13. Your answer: 5797.67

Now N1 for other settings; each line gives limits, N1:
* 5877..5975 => 5878.32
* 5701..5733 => 5707.60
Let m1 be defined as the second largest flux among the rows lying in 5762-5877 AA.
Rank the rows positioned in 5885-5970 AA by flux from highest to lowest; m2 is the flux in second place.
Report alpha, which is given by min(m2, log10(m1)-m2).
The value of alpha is -16.5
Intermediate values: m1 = 18.42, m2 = 17.79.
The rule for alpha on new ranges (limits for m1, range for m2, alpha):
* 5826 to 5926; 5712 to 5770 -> -17.9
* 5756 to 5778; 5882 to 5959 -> -16.5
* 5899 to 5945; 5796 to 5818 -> -16.7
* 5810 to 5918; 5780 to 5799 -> -15.9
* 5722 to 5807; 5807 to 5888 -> -17.3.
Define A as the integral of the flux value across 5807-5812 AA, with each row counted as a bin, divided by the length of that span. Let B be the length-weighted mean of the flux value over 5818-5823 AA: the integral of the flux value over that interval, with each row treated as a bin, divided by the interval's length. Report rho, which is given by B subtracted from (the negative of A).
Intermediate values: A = 16.8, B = 17.2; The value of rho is -34.0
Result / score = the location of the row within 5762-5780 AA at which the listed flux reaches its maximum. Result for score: 5765.72 AA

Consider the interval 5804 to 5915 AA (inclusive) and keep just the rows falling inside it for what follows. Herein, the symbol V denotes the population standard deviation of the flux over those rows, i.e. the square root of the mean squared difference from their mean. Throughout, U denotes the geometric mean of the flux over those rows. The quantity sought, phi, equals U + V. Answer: 18.1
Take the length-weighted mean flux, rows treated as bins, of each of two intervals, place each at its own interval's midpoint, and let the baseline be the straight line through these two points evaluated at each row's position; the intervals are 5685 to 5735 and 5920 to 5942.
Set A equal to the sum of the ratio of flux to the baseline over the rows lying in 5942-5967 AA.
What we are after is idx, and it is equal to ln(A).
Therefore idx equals 2.2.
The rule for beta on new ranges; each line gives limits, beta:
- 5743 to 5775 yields 17.37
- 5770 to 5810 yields 16.96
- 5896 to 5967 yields 16.79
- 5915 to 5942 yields 16.56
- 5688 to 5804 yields 17.40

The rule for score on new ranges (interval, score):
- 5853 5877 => 5872.91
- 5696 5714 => 5697.10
